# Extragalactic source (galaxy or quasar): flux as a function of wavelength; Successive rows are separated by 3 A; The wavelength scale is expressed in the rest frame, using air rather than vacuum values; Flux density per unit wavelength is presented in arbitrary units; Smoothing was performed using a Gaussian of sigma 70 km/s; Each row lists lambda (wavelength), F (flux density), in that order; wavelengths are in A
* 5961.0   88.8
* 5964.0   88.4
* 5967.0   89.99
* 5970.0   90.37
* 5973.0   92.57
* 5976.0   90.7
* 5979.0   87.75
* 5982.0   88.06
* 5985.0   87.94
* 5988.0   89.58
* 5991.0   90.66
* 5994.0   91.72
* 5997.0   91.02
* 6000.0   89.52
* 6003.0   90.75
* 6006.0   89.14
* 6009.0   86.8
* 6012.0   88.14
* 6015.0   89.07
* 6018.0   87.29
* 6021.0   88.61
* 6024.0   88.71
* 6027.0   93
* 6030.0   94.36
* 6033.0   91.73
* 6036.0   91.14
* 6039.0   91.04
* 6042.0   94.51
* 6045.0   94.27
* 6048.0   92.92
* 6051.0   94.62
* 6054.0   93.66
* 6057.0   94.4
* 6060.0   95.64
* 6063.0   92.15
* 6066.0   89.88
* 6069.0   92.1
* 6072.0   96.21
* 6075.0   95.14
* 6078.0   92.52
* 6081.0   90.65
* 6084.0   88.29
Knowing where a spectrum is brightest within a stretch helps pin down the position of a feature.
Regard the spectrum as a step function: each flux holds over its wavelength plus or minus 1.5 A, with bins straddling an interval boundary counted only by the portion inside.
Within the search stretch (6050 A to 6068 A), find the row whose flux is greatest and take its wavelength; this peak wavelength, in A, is 6060.0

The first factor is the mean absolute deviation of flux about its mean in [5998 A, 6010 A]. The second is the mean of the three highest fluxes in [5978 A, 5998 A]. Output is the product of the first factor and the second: 103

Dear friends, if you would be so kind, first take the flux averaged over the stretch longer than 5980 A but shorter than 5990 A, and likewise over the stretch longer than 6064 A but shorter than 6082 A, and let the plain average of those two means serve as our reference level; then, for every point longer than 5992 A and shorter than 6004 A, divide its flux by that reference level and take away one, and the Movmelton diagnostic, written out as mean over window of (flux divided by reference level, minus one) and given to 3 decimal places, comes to 0.001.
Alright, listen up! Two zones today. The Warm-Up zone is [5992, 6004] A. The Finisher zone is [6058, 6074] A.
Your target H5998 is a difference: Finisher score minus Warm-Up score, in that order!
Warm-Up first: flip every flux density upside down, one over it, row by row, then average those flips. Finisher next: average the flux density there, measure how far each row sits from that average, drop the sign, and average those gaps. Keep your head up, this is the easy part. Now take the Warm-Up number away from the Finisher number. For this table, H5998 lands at 2.17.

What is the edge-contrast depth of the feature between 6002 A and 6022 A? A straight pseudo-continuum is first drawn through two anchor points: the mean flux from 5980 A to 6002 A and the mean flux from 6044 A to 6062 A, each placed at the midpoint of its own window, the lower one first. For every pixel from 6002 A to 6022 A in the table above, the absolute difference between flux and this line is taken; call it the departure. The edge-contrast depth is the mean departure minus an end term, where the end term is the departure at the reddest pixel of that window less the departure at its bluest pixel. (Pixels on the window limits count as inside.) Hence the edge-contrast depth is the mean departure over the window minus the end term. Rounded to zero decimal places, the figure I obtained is 0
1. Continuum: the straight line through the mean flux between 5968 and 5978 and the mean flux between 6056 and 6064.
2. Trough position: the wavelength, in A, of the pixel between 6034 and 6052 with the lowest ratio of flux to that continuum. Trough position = 6039.0 A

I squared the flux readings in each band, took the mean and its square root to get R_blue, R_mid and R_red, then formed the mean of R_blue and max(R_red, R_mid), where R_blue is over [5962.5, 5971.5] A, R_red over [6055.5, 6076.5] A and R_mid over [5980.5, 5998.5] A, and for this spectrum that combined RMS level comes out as 91.63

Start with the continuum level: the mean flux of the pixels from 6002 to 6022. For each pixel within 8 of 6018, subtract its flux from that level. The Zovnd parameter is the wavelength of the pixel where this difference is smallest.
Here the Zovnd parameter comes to 6015.0 A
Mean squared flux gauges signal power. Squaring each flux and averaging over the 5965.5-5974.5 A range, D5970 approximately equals 8278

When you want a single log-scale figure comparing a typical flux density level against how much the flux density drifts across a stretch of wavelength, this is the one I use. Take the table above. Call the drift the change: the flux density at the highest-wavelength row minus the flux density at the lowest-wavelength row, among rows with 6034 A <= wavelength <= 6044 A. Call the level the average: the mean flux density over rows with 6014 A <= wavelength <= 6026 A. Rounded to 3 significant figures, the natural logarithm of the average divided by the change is 3.27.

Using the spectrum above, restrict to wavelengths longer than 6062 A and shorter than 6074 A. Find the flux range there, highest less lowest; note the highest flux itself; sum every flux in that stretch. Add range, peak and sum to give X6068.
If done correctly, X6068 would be 473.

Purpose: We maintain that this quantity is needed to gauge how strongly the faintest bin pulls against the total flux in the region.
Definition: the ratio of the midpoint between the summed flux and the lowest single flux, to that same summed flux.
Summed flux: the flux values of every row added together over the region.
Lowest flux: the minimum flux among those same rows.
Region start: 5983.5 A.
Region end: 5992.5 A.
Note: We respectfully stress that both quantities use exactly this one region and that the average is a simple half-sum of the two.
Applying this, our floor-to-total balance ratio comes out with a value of 0.66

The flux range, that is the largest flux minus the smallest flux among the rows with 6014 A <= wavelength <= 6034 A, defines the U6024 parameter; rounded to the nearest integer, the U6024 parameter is 7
